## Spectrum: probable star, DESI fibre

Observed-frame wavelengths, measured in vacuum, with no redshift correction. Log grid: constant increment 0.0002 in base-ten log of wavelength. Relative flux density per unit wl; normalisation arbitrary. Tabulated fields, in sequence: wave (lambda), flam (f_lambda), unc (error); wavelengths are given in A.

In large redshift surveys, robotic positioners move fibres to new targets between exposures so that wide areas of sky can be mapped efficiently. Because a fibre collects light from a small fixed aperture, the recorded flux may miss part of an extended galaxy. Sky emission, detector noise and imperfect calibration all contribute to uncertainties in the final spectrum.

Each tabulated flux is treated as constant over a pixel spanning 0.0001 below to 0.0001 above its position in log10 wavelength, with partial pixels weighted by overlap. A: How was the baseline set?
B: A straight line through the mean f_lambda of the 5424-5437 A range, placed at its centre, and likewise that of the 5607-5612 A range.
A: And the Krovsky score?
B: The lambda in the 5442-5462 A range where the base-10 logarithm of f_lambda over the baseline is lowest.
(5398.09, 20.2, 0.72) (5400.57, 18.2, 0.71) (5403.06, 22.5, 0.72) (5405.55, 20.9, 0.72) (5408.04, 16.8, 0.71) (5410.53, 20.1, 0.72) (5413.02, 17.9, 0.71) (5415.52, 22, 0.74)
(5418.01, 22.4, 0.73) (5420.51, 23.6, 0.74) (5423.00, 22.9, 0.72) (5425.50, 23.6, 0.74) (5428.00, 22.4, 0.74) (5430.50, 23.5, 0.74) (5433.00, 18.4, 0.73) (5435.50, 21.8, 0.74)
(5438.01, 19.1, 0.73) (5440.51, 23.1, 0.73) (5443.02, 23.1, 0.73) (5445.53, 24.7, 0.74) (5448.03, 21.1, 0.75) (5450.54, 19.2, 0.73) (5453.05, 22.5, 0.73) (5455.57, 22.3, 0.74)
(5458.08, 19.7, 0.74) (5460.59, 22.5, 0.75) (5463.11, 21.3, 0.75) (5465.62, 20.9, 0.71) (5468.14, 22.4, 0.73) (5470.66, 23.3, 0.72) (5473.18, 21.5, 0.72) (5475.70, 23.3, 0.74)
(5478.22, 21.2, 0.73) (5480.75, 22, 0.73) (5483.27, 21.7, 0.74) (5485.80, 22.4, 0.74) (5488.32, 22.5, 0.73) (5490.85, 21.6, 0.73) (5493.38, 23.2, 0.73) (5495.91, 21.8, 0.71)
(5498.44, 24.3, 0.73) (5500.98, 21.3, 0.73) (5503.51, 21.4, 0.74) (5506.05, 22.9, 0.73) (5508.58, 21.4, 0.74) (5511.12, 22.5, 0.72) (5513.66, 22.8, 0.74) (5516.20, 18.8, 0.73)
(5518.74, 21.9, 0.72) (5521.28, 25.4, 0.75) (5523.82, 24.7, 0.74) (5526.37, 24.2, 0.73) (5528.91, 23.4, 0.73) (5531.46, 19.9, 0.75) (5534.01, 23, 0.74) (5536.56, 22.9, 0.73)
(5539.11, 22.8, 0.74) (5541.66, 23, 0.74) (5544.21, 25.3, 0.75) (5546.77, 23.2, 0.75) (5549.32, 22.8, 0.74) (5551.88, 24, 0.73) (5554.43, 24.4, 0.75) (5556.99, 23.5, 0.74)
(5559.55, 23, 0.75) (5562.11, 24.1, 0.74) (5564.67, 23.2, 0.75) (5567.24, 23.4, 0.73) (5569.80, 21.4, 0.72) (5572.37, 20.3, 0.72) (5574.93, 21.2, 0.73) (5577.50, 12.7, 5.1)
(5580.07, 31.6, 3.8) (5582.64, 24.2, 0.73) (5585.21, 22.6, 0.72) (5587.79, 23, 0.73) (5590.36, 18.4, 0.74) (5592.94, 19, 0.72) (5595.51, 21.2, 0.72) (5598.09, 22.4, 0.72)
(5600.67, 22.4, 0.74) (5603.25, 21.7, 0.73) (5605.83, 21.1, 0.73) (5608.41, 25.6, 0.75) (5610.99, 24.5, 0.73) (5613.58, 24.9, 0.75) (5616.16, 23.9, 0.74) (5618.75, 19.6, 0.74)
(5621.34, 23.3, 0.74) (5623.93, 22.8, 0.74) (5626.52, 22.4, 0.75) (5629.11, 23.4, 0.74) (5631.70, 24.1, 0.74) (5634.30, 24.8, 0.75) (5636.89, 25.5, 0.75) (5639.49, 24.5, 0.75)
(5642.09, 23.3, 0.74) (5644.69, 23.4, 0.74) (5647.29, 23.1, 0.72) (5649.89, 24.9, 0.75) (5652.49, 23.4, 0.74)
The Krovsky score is 5450.54 A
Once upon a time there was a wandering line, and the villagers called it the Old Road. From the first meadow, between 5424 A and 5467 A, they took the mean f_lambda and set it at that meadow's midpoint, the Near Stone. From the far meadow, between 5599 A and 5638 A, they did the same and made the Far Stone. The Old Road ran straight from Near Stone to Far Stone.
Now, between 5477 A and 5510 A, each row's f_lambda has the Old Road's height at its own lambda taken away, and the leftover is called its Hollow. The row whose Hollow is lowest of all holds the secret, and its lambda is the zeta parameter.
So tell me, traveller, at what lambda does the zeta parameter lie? 5500.98 A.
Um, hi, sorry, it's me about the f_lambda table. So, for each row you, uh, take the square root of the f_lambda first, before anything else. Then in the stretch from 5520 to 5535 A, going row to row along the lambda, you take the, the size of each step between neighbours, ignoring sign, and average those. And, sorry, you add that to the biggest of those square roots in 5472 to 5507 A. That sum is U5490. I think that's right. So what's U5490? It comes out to 5.112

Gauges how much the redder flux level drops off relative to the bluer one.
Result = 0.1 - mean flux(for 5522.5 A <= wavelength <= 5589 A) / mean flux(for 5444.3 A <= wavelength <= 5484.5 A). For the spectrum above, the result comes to -0.952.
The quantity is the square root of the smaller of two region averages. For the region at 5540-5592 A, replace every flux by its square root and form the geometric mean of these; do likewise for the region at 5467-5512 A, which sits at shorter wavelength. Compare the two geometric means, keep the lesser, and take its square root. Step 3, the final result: 2.17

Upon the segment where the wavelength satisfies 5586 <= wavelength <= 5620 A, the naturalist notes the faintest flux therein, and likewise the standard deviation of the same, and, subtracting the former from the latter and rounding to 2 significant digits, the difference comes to -16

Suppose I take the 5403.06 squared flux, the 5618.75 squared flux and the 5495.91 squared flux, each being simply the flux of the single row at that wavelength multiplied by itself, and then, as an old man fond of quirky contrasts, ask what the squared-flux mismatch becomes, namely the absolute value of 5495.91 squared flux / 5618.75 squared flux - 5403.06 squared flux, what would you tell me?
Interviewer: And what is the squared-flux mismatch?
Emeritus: 505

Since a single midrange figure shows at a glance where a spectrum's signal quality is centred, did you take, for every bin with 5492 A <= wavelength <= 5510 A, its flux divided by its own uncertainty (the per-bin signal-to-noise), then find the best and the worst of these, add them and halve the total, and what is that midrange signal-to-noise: 31.1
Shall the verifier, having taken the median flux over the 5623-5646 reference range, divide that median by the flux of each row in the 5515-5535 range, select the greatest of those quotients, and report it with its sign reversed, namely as -1.24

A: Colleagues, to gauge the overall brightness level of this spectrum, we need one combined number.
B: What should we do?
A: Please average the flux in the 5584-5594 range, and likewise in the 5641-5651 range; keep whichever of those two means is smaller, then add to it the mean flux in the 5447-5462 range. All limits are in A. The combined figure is 42.0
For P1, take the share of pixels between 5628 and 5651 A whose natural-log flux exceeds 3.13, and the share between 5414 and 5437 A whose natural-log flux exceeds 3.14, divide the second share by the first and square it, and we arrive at 0.11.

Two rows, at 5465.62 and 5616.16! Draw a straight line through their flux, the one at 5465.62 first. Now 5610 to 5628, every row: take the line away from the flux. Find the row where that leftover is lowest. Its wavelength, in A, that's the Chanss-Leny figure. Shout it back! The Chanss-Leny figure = 5618.75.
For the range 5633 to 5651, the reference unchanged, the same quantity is 5647.29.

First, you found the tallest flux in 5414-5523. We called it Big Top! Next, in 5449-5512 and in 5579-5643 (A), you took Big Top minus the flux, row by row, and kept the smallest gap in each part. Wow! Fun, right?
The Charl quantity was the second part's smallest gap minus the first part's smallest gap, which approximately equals -7.3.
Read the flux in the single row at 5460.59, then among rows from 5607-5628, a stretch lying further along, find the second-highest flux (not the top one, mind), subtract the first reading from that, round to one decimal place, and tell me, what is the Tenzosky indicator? 2.4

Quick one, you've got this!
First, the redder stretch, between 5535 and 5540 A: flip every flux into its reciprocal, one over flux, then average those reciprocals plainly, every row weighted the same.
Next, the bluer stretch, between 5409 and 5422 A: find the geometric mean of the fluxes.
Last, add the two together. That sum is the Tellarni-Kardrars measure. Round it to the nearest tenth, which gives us 21.1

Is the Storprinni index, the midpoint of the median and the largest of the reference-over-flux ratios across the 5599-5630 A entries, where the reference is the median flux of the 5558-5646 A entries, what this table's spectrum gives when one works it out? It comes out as 1.09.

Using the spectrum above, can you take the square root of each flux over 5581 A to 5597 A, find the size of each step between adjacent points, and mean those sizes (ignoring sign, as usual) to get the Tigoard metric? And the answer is 0.21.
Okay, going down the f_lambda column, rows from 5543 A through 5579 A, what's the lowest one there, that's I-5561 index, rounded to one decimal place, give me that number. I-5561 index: 12.7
